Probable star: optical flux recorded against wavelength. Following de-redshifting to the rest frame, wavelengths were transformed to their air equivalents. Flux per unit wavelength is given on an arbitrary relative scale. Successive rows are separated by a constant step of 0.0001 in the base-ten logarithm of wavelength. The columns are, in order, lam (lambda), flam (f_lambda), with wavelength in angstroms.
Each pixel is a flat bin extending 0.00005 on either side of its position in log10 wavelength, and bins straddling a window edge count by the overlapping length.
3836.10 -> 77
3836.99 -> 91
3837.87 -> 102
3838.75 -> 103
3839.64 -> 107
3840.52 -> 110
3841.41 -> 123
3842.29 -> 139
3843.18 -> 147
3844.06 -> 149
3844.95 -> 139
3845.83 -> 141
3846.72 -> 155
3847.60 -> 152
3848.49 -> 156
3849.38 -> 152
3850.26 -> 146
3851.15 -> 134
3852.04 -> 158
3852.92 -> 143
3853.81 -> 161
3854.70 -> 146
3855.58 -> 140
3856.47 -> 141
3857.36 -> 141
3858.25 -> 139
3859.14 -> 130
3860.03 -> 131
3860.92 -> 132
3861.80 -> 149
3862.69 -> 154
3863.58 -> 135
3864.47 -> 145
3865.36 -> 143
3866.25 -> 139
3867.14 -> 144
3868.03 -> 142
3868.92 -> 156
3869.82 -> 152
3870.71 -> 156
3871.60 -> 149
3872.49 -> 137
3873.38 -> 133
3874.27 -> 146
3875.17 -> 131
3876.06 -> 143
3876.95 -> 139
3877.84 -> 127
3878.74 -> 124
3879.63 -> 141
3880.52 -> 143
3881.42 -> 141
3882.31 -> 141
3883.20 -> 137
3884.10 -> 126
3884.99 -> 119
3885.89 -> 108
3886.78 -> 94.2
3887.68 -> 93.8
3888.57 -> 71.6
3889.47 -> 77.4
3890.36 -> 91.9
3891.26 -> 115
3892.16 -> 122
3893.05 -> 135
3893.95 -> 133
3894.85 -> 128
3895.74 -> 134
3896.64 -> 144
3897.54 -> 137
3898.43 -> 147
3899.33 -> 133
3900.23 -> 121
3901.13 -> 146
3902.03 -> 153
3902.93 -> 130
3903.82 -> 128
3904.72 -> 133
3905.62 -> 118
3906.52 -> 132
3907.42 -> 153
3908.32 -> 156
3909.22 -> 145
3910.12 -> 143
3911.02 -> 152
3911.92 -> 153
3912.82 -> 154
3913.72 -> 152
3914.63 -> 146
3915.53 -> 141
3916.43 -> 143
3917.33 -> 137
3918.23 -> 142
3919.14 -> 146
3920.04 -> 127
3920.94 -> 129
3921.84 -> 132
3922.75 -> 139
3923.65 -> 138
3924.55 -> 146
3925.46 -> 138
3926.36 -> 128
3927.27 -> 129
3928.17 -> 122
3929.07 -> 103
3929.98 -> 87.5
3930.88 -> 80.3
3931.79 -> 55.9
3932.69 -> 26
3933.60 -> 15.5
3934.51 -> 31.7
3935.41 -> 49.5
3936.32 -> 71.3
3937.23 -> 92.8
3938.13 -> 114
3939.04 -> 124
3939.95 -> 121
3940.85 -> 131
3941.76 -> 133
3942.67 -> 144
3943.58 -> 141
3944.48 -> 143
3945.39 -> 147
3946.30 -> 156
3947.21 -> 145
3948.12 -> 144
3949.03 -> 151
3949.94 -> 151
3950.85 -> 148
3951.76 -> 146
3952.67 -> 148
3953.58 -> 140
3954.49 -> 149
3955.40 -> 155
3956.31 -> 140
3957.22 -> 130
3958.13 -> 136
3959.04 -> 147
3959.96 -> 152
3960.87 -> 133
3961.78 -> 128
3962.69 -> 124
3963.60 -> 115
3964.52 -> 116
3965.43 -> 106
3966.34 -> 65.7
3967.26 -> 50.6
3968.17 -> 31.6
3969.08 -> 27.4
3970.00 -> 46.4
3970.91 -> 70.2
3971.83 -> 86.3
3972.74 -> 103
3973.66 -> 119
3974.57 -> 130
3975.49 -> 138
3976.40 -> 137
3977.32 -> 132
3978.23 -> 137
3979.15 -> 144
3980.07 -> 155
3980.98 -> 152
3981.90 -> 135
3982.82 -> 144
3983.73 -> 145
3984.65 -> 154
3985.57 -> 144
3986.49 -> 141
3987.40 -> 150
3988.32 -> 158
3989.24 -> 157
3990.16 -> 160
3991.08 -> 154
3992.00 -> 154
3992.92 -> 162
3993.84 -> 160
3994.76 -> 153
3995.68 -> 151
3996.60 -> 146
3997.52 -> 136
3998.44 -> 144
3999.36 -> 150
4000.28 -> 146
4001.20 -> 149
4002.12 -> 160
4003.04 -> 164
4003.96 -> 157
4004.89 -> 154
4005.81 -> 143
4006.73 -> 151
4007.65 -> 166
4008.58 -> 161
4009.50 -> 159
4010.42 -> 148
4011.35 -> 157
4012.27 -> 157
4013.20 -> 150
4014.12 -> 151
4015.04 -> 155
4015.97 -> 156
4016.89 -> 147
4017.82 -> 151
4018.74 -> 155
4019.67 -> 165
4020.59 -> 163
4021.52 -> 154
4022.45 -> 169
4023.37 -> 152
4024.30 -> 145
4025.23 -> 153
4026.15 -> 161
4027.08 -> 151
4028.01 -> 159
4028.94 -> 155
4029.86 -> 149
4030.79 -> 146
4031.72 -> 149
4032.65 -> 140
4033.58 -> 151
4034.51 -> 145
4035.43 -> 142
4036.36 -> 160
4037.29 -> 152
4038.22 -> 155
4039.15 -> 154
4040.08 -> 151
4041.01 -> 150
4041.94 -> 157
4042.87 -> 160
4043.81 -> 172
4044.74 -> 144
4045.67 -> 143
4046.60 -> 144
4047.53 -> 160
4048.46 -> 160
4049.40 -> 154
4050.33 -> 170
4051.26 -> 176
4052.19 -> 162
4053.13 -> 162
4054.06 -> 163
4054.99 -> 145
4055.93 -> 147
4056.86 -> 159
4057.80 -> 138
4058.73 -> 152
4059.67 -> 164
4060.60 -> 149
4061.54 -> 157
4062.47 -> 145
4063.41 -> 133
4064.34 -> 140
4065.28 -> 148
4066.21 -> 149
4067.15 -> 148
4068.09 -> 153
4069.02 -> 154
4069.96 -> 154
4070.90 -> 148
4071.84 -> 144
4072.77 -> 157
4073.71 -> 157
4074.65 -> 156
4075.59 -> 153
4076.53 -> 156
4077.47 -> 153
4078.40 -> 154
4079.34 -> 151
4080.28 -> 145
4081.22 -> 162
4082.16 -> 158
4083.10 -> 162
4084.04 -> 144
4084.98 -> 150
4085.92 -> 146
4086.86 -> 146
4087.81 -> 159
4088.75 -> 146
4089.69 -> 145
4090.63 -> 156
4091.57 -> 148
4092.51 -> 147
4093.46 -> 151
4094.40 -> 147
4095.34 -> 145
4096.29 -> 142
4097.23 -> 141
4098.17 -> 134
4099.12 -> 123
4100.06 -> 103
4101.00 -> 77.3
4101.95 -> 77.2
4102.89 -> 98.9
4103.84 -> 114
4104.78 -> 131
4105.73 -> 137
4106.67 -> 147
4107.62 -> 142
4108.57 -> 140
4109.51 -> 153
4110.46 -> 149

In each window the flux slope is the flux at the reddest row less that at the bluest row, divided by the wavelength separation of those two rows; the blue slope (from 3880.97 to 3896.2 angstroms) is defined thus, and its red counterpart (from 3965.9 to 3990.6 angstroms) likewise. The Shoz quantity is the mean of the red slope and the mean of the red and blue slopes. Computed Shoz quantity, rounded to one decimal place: 2.8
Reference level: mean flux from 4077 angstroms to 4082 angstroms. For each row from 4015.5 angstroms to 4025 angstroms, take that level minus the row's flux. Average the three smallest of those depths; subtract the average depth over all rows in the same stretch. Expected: -10.0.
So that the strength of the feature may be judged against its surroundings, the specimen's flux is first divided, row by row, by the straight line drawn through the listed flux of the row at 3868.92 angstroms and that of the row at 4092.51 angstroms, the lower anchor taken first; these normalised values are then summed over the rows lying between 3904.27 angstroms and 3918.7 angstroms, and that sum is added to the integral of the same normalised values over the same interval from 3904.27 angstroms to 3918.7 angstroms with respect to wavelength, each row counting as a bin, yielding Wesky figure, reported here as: 28.3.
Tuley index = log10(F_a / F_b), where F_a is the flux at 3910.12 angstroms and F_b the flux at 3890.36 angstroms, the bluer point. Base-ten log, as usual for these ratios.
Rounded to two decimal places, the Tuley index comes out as 0.19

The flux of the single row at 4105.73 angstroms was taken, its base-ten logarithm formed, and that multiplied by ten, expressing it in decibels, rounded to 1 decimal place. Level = 21.4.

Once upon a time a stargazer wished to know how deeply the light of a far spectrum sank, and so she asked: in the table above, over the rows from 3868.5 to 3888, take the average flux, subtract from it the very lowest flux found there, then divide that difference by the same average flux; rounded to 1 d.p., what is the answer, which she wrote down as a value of 0.3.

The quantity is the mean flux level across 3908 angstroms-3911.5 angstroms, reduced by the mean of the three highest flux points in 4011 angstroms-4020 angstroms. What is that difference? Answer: -11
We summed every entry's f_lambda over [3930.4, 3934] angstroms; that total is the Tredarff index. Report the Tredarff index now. 178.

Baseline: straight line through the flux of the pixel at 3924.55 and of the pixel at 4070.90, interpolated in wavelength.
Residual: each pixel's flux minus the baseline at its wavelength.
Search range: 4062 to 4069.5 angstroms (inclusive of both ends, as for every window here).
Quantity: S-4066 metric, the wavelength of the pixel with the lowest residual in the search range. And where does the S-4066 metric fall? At 4063.41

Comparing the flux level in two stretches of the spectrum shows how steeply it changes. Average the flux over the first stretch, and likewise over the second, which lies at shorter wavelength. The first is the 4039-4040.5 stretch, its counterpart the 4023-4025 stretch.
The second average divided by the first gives 0.97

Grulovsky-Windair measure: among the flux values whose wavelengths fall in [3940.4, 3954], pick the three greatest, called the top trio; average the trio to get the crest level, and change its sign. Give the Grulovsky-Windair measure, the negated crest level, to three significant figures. -153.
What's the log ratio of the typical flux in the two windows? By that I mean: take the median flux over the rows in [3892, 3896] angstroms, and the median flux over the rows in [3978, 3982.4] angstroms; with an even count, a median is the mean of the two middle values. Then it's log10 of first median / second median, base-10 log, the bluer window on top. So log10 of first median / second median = -0.035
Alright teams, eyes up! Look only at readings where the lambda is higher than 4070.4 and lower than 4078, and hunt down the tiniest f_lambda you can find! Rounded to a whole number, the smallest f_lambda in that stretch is 144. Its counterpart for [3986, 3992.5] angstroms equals 141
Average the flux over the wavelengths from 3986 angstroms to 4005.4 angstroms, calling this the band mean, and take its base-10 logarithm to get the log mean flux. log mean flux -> 2.18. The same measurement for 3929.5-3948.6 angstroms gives 2.01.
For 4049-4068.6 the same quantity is 2.18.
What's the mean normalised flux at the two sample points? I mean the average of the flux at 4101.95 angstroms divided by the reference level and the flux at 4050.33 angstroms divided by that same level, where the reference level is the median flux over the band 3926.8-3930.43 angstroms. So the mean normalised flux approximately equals 1.10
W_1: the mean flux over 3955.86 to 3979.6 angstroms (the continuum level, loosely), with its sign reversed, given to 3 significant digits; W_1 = -109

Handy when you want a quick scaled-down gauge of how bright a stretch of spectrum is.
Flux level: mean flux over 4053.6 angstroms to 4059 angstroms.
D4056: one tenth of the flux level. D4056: 15.1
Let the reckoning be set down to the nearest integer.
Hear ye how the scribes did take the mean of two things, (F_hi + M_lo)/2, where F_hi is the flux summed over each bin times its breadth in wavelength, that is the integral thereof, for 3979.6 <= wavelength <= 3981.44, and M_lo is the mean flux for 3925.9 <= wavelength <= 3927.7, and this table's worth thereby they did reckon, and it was 205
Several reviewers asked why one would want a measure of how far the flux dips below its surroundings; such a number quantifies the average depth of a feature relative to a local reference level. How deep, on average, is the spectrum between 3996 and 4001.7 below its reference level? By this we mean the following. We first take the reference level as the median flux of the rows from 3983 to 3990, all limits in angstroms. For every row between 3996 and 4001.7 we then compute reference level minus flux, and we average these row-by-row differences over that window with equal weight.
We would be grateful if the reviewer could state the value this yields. 5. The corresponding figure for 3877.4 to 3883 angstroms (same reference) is 14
